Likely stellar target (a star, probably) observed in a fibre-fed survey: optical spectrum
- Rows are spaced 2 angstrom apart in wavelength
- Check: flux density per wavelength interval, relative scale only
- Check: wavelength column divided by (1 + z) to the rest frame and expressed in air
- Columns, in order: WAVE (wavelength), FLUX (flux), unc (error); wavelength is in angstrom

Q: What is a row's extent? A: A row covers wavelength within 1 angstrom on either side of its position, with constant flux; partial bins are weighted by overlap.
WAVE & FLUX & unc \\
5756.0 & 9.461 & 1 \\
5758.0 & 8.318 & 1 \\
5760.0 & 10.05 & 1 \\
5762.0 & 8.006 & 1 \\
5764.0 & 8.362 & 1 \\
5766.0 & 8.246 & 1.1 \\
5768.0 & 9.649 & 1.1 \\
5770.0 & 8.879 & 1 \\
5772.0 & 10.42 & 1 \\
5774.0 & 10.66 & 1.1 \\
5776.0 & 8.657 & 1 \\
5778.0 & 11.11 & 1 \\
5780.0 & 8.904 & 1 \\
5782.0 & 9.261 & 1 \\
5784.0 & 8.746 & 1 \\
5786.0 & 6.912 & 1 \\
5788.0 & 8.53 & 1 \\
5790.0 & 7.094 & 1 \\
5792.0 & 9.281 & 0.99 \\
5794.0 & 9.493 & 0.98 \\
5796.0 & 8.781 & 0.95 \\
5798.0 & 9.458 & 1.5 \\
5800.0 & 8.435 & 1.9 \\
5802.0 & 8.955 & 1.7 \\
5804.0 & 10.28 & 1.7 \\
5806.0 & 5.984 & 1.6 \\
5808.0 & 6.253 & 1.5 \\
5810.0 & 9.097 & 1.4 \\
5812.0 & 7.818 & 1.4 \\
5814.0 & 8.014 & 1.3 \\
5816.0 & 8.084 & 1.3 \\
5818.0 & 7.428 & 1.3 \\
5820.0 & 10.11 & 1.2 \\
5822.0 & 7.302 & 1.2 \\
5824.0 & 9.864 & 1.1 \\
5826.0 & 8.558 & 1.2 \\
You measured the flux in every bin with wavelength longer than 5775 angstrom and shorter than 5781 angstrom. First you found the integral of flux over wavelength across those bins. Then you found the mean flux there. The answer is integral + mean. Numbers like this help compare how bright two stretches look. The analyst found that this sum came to 67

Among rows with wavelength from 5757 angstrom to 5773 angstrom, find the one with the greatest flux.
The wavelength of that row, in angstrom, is 5772.0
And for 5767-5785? 5778.0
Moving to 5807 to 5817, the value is 5810.0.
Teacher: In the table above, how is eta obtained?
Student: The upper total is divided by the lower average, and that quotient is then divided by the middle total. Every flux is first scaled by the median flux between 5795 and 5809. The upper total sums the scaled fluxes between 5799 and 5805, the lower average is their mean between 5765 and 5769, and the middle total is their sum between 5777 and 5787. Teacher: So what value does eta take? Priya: 0.60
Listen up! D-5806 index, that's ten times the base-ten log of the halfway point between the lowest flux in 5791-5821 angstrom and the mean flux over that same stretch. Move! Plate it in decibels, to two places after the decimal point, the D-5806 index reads 8.60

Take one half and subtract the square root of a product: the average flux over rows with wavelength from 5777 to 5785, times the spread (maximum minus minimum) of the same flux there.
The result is -4.24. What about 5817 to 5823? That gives -4.32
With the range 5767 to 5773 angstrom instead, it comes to -3.36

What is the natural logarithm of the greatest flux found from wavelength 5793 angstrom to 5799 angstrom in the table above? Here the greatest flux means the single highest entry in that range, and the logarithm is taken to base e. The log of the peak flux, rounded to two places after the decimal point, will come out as 2.25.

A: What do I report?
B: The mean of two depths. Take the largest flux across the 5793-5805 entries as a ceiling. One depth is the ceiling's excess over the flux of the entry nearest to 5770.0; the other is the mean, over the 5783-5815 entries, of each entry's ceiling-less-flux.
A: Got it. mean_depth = 1.68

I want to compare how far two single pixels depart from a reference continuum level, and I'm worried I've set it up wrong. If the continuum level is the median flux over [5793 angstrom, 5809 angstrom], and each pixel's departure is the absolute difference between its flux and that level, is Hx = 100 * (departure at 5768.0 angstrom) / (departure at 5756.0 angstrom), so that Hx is 132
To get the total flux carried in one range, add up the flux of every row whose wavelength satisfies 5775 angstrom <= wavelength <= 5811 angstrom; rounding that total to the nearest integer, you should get 155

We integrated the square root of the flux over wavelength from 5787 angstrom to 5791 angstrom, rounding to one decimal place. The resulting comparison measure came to 11.2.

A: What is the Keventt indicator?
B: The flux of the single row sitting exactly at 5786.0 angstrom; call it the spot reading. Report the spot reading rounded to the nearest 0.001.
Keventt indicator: 6.912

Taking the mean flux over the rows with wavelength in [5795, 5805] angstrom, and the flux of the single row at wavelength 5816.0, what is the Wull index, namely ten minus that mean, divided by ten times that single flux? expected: 0.0101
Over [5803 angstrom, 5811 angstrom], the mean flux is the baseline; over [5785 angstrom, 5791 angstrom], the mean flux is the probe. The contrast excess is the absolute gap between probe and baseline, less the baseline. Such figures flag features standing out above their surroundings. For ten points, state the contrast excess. -7.5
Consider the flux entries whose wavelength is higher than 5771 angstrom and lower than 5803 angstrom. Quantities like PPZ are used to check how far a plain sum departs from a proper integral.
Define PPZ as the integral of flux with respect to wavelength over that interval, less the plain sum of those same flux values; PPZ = 145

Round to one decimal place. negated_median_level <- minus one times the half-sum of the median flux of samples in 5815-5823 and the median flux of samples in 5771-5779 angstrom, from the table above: -9.1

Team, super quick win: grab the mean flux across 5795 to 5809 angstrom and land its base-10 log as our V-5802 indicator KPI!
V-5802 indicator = 0.92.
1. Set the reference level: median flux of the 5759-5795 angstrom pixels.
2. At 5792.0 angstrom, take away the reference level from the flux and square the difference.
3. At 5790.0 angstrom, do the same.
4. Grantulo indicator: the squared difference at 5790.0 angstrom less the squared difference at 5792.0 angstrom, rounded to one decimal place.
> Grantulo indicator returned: 3.1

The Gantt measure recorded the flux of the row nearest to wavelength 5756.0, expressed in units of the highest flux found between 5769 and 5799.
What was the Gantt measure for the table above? 0.85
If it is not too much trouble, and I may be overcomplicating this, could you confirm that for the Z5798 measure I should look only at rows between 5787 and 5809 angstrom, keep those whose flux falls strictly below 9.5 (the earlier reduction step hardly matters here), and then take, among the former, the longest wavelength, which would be 5808.0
